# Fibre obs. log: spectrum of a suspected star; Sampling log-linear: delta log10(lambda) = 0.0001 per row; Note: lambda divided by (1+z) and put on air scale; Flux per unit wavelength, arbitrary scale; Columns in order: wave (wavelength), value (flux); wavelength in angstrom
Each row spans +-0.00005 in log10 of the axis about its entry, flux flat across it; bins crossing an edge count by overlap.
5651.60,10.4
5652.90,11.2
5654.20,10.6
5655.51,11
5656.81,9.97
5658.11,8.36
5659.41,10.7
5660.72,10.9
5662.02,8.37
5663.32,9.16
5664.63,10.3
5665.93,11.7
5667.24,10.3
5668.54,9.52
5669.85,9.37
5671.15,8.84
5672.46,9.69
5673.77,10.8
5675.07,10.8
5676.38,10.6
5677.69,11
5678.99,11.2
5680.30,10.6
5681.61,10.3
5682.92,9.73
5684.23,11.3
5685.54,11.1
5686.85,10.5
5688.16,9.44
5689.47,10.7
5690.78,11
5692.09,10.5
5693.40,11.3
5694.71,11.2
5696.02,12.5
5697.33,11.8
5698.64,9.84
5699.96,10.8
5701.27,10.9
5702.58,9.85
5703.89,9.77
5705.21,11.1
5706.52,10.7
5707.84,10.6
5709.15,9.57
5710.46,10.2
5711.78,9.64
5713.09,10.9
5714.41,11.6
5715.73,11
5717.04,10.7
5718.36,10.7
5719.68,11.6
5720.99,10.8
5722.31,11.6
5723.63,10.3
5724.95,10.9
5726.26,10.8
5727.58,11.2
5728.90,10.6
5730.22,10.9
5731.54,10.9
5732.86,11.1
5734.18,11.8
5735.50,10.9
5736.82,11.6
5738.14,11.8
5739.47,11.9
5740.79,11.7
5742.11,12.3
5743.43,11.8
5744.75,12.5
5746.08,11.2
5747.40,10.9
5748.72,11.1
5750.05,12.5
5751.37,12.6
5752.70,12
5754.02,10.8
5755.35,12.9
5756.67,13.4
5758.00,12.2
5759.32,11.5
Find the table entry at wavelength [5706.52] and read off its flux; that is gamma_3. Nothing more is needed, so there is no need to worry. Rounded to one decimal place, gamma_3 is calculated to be 10.7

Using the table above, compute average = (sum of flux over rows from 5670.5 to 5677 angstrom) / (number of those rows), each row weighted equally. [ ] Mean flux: 10.1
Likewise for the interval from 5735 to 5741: 11.6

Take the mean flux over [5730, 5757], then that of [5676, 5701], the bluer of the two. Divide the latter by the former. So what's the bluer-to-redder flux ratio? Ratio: 0.921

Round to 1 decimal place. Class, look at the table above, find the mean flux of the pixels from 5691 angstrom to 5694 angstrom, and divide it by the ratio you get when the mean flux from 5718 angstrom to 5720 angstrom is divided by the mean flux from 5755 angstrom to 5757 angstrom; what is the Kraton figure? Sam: 12.9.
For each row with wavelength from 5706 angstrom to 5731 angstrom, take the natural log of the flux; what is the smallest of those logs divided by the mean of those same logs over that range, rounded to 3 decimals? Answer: 0.951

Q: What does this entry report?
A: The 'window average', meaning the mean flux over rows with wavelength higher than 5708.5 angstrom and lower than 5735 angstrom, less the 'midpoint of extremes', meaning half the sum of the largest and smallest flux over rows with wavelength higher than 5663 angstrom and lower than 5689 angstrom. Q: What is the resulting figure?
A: 0.57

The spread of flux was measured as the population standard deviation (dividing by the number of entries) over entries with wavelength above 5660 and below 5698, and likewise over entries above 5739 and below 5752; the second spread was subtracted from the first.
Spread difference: 0.32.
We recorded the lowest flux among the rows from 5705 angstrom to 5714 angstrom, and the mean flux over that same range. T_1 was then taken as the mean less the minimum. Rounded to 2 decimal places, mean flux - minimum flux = 0.82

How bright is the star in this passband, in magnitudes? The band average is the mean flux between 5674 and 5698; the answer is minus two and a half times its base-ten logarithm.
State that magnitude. -2.59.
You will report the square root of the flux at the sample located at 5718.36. 3.27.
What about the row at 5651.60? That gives 3.22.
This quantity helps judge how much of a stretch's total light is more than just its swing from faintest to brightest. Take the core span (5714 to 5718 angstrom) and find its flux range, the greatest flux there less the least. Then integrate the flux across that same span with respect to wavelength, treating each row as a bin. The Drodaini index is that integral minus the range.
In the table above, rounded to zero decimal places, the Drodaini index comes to 43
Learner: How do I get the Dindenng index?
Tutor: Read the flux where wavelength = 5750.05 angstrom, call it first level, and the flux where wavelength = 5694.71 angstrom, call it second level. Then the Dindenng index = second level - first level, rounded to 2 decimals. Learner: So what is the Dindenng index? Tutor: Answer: -1.30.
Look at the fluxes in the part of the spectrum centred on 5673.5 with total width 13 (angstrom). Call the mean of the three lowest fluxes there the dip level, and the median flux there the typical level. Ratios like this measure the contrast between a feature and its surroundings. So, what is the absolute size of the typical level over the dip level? 1.13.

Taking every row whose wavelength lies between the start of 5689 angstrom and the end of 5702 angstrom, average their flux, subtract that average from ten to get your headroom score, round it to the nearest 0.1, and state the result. -1.1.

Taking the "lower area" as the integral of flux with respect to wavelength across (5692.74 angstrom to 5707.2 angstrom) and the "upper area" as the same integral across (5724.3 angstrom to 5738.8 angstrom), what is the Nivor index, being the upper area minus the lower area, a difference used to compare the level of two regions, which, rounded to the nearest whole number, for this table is 4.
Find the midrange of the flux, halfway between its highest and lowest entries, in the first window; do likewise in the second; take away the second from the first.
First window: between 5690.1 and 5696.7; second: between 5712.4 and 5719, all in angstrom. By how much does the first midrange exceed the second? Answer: 0.35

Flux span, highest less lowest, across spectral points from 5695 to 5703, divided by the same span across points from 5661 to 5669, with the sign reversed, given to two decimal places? -0.80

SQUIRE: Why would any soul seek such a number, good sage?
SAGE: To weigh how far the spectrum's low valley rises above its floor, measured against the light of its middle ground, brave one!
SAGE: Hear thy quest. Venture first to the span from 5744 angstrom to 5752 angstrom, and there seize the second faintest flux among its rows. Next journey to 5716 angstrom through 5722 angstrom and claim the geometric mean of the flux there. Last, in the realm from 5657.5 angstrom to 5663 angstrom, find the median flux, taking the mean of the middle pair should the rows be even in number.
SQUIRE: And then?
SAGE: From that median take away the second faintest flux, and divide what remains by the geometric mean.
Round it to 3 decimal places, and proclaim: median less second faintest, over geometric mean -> -0.143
